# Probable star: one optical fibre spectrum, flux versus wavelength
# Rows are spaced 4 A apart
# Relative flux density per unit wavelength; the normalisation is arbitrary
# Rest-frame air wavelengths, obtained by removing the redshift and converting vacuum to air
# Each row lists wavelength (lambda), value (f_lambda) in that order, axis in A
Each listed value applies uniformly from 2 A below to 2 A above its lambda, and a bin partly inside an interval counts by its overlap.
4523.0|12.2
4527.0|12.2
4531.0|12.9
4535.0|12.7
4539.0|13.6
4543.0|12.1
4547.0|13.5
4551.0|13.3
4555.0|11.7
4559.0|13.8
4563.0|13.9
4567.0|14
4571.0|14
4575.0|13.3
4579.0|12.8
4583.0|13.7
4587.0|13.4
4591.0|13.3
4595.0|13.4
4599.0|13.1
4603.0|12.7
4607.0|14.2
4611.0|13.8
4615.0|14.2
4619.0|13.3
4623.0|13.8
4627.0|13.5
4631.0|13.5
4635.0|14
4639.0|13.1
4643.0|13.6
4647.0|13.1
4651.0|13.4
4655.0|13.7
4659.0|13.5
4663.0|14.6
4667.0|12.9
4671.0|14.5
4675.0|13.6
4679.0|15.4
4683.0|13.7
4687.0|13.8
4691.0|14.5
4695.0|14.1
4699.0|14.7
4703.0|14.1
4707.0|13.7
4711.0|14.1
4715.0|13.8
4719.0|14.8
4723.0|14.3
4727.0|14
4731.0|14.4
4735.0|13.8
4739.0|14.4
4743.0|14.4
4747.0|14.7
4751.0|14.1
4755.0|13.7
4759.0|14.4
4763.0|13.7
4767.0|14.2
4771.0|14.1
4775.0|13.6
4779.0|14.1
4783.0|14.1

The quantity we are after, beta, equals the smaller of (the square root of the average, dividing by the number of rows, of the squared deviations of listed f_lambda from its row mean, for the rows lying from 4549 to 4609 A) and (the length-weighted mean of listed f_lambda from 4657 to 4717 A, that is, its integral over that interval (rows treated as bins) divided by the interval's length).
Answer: 0.62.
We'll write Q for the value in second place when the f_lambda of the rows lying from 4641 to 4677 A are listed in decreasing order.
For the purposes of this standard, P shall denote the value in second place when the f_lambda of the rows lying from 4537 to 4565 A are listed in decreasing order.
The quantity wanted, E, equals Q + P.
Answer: 28.3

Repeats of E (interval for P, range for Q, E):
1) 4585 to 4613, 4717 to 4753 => 28.5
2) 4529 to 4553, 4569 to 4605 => 27.2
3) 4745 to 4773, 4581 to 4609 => 28.1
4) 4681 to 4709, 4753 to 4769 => 28.7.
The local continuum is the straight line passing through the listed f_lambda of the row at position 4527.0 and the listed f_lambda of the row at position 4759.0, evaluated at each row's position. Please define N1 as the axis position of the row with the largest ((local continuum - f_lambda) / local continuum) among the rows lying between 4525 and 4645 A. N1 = 4555.0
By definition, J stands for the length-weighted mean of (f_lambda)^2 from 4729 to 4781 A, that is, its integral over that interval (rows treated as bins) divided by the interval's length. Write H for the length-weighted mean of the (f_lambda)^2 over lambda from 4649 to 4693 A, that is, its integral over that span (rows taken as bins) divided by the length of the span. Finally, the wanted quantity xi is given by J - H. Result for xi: 4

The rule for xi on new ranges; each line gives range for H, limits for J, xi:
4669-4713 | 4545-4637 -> -20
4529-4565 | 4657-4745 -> 29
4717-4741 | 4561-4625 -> -20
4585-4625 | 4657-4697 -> 15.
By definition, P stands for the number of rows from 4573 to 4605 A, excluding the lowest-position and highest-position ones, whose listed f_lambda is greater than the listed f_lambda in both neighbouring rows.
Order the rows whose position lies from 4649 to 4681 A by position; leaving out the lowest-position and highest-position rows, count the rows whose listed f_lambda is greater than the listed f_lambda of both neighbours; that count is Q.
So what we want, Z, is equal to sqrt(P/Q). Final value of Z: 0.8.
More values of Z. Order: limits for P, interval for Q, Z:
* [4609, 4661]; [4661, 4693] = 1.6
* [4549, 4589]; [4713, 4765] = 0.5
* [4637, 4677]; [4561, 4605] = 1.4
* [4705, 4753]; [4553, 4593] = 2.0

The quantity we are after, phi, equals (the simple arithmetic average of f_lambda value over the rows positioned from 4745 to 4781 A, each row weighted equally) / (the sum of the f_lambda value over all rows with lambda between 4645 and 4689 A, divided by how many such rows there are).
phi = 1.02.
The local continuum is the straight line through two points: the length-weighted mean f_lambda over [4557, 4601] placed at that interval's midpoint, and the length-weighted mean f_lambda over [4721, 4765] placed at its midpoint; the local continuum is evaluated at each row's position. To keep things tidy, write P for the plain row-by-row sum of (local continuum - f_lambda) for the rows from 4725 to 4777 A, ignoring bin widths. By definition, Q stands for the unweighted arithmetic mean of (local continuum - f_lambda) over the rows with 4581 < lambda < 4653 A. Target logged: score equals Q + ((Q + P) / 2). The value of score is 0.8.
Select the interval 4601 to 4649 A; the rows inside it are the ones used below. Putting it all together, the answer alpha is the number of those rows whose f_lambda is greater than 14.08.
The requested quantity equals 2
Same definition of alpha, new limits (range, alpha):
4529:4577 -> 0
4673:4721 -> 7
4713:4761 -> 8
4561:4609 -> 1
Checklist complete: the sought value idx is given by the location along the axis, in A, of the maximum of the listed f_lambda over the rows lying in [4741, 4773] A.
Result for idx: 4747.0 A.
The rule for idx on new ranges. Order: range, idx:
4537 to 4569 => 4567.0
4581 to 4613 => 4607.0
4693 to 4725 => 4719.0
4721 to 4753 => 4747.0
